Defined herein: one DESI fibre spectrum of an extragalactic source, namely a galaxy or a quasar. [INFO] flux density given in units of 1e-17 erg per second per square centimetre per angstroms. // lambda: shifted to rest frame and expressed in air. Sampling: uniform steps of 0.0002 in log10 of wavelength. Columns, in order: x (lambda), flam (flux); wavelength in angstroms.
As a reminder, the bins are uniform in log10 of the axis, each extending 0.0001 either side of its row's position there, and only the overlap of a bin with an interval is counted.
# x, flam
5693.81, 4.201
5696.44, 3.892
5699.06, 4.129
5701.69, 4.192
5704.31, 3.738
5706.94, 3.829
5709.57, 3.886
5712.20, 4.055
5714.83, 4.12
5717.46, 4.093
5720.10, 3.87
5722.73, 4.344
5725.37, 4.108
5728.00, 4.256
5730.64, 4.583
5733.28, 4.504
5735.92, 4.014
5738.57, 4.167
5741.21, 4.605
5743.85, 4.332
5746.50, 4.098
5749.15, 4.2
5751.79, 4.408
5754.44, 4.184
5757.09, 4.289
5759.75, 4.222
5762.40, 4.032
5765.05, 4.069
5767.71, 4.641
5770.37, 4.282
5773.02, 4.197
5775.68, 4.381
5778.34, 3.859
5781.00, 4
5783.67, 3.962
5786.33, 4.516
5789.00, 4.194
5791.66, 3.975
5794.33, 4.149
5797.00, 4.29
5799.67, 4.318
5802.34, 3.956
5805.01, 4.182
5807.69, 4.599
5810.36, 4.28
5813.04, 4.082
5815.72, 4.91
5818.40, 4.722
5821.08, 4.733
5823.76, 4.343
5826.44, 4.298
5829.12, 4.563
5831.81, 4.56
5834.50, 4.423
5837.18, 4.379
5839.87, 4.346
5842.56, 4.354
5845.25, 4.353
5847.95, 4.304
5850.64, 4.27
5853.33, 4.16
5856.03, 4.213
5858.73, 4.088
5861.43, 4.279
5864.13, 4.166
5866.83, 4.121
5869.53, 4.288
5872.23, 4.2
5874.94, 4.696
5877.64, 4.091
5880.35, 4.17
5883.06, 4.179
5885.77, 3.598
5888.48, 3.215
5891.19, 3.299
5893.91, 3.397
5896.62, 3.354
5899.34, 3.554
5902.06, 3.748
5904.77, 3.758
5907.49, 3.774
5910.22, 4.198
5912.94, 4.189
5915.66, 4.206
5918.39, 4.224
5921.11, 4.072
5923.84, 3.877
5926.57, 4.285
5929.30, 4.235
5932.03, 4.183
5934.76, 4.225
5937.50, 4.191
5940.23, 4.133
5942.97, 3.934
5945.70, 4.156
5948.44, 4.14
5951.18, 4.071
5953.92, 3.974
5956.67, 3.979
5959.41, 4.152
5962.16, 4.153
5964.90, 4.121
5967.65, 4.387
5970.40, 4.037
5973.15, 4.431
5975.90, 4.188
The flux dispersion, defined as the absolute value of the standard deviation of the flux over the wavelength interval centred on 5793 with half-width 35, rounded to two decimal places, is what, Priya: 0.27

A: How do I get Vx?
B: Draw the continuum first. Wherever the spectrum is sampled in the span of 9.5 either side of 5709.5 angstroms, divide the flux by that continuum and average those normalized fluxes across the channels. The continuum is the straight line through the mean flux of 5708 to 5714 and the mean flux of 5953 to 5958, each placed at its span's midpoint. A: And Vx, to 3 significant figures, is 1.00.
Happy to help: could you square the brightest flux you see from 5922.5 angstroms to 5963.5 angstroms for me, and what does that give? 18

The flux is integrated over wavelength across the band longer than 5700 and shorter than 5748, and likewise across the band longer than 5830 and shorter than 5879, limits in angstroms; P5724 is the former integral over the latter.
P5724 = 0.95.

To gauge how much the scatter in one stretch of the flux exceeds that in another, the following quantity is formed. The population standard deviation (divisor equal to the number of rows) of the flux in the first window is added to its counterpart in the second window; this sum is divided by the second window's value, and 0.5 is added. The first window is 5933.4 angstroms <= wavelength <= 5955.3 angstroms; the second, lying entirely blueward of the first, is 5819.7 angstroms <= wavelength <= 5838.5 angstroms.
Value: 2.2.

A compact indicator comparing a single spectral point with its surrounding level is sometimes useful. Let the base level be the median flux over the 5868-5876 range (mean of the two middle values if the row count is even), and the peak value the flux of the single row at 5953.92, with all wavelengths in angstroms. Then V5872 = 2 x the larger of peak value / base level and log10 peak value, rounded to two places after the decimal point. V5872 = 1.85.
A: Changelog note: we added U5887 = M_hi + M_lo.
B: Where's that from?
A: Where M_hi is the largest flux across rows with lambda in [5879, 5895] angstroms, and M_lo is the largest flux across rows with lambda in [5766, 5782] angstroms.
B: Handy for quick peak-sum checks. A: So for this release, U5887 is 8.82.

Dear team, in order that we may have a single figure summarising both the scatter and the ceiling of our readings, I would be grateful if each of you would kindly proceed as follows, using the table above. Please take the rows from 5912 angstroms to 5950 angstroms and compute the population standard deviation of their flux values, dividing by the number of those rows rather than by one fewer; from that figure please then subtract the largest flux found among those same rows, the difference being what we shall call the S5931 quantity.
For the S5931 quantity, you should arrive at -4.17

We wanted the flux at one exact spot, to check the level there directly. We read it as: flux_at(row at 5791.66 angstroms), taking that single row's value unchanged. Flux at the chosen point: 3.975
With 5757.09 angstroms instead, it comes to 4.289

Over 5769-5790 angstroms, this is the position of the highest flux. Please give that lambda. 5786.33 angstroms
